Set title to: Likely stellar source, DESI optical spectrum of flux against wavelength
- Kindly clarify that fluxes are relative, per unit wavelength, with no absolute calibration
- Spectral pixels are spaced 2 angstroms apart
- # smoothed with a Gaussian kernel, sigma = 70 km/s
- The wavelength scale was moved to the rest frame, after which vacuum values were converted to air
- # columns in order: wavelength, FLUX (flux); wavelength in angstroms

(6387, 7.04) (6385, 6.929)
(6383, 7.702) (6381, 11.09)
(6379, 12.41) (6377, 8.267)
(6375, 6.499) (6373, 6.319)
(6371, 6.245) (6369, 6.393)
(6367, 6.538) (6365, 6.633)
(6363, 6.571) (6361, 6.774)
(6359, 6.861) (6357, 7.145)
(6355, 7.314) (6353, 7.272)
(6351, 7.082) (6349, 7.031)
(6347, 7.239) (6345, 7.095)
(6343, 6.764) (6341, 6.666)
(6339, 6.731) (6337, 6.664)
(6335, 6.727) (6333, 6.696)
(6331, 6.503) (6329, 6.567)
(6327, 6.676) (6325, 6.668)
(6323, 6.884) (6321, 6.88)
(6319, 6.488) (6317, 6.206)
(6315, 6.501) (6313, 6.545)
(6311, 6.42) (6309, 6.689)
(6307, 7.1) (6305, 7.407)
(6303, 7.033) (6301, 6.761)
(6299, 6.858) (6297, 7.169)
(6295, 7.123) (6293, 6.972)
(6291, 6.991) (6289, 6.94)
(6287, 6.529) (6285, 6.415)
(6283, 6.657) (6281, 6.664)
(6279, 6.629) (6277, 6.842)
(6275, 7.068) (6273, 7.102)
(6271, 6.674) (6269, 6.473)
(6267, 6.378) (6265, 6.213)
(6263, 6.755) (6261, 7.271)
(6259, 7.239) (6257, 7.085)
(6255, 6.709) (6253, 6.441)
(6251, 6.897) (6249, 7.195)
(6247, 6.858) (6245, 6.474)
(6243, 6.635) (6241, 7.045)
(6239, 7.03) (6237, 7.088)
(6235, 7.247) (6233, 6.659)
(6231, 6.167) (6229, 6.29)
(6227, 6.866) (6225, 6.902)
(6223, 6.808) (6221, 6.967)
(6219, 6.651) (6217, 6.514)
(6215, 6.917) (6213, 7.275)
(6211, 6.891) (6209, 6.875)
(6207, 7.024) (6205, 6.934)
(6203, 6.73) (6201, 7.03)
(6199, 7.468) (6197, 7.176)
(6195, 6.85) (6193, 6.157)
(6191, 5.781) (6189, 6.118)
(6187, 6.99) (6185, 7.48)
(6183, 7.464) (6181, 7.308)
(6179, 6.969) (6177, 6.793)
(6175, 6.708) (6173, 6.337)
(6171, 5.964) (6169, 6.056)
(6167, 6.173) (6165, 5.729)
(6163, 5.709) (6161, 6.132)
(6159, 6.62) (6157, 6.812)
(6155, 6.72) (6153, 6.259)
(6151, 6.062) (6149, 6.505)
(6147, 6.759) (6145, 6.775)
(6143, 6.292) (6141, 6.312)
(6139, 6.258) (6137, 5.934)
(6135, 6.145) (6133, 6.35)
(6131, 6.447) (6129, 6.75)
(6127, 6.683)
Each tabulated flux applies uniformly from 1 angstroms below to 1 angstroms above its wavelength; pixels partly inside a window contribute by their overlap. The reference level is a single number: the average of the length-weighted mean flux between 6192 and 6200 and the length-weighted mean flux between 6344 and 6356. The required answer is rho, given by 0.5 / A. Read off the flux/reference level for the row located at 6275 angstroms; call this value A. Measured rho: 0.498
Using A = 1.00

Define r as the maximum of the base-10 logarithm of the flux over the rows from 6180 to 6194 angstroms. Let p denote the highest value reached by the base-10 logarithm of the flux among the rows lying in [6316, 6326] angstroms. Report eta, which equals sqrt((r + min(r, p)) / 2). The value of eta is 0.925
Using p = 0.84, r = 0.874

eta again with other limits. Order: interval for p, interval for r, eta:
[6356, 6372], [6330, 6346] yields 0.922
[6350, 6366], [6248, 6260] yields 0.927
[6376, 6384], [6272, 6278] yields 0.923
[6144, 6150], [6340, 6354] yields 0.920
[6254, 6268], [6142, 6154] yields 0.912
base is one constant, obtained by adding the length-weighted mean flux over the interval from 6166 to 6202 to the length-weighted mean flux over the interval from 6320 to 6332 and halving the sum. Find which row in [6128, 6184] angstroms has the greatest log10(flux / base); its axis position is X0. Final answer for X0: 6183 angstroms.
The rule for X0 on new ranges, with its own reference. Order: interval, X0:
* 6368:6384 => 6379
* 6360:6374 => 6361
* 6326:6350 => 6347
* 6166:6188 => 6185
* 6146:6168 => 6157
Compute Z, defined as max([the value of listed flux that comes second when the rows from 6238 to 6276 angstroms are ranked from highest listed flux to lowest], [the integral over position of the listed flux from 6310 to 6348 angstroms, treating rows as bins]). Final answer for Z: 254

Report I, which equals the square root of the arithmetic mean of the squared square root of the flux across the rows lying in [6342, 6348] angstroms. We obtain 2.65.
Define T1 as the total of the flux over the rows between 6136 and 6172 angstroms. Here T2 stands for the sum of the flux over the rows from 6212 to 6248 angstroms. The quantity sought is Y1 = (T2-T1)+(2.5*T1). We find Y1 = 292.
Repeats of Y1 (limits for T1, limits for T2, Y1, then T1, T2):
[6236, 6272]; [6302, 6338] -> 304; 122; 121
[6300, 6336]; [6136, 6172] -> 294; 121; 113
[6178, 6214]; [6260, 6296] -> 308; 125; 122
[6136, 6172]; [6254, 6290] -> 291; 113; 122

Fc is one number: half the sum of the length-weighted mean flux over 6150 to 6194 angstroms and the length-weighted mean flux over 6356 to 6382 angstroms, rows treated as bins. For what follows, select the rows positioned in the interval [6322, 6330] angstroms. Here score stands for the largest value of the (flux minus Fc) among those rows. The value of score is -0.11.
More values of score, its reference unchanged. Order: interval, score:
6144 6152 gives -0.22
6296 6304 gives 0.17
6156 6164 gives -0.18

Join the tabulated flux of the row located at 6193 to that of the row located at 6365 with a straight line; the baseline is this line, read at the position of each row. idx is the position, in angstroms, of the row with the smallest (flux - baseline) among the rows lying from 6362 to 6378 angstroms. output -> 6371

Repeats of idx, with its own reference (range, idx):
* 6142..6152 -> 6151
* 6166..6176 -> 6171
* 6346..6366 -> 6363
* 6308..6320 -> 6317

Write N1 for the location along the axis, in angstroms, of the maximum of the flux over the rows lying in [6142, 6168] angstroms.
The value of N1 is 6157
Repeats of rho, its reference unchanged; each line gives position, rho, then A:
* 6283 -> 0.529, 0.95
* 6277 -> 0.515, 0.97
